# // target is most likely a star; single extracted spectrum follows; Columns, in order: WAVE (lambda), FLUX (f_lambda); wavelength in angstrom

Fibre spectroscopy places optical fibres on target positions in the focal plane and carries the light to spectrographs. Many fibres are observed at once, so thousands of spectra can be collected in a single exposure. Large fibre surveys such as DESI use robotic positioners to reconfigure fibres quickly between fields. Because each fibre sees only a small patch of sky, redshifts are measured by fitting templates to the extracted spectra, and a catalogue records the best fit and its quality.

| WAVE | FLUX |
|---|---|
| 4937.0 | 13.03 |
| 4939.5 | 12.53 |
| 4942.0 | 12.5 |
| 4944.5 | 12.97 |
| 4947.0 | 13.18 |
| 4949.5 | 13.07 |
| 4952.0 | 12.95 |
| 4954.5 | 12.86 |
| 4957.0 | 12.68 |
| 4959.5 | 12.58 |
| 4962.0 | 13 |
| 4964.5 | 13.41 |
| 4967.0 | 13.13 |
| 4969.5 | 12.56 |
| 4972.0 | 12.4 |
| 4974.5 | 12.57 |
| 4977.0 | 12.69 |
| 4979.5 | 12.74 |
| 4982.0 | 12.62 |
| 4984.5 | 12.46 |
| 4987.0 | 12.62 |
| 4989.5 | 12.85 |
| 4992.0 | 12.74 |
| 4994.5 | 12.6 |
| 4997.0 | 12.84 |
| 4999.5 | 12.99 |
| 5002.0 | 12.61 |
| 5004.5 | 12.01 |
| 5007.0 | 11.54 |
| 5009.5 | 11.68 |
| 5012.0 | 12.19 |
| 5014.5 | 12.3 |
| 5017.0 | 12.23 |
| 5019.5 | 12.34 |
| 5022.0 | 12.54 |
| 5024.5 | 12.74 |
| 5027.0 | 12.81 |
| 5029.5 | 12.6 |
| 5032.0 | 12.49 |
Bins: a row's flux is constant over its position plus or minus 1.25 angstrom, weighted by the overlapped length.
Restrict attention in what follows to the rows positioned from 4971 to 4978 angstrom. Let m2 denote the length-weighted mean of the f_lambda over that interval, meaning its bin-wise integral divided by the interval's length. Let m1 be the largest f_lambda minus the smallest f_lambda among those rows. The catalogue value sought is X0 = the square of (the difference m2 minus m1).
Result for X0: 150.4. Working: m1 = 0.29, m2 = 12.6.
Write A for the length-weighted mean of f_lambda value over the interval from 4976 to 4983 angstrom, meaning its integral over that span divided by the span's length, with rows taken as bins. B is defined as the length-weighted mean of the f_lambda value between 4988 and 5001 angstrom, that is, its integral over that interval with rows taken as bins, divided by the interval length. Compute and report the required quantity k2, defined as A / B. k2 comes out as 0.99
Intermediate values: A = 12.7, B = 12.8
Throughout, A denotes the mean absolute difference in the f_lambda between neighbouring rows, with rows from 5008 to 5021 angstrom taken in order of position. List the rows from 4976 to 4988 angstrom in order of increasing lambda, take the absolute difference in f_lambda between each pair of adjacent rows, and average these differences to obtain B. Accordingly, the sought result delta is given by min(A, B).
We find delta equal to 0.12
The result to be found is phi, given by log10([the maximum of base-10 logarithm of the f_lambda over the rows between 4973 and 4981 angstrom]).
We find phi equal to 0.043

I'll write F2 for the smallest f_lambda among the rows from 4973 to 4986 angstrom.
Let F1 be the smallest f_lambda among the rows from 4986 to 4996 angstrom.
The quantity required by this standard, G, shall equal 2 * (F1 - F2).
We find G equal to 0.3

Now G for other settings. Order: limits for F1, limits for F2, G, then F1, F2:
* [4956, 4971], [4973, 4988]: 0.2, 12.56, 12.46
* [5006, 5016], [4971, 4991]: -1.7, 11.54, 12.4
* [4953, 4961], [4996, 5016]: 2.1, 12.58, 11.54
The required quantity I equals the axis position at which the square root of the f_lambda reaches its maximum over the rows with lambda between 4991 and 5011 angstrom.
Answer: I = 4999.5 angstrom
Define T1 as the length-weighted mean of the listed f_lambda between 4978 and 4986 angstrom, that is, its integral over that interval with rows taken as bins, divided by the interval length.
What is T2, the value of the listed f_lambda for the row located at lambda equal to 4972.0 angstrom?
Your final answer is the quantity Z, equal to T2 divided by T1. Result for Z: 0.983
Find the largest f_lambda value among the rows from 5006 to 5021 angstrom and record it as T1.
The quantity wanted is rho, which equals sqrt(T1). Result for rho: 3.51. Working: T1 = 12.34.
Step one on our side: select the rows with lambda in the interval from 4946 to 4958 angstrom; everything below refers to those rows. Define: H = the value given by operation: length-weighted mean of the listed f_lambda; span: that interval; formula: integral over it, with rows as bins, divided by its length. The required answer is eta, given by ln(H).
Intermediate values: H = 12.9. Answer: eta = 2.56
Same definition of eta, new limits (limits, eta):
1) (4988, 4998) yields 2.55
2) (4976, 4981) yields 2.54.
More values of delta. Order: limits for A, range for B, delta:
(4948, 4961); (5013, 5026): 0.12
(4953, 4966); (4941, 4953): 0.23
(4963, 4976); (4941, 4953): 0.23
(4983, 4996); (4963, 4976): 0.16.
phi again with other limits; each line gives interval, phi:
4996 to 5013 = 0.047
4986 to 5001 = 0.047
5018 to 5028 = 0.044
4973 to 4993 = 0.045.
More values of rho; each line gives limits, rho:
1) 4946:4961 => 3.63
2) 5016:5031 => 3.58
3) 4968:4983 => 3.57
